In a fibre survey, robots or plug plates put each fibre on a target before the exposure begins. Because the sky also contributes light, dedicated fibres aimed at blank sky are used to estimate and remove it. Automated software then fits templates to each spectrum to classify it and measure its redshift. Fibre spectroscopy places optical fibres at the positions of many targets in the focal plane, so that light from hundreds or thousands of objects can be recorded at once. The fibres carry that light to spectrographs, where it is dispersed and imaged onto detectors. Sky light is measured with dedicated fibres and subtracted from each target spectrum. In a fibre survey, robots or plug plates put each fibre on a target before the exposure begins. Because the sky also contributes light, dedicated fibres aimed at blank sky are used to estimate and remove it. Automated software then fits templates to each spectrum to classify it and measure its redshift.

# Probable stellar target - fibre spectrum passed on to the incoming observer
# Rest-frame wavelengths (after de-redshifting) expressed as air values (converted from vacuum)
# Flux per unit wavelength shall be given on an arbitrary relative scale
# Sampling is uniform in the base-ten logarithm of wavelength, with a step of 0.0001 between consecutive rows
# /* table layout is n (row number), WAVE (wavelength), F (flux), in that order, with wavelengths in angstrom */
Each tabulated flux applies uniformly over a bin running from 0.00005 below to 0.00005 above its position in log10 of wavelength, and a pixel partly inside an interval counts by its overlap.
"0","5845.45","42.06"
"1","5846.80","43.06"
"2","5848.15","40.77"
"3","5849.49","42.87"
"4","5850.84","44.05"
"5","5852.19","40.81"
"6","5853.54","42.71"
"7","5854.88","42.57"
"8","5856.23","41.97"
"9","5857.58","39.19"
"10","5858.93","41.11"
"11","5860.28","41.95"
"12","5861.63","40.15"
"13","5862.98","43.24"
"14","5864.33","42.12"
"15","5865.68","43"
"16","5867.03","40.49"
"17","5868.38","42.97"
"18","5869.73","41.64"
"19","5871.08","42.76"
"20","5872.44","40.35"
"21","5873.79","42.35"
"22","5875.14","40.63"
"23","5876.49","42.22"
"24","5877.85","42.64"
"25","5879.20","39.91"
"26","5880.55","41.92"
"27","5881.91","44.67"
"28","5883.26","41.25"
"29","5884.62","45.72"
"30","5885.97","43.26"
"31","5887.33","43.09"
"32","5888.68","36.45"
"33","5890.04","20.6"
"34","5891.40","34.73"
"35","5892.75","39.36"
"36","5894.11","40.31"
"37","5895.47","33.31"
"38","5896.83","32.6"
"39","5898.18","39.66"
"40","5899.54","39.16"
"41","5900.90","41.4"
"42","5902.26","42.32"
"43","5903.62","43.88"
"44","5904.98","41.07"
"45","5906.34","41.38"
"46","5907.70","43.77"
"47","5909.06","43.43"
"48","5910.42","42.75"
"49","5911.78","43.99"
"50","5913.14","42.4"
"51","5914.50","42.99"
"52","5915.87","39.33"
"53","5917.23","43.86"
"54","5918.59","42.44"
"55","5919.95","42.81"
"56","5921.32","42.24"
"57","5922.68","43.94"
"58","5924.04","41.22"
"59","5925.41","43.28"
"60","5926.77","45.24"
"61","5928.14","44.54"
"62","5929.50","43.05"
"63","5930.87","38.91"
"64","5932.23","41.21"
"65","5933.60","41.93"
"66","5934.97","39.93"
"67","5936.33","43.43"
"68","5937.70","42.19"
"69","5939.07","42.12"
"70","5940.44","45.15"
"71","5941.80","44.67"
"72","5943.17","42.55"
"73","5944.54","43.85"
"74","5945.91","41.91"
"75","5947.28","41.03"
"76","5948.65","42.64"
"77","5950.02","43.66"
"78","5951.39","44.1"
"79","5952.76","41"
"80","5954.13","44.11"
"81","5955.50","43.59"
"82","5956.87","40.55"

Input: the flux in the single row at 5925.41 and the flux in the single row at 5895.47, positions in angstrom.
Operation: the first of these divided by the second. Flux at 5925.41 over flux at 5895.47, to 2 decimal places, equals 1.30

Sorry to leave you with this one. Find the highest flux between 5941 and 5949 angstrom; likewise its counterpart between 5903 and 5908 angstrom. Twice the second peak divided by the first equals 1.96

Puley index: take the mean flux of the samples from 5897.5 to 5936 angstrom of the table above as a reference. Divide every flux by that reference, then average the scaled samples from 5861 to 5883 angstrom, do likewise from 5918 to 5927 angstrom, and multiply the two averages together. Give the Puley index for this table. 1.01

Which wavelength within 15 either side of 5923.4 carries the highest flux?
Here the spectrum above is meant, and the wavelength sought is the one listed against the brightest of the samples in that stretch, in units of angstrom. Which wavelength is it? 5926.77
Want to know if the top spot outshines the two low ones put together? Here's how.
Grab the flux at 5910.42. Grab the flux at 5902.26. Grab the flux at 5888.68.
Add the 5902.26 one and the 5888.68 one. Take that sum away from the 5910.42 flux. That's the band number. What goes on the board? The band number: -36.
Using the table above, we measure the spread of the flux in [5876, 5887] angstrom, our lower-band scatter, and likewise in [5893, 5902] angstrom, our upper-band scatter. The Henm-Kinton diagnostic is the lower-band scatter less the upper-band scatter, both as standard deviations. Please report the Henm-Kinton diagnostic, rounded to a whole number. -2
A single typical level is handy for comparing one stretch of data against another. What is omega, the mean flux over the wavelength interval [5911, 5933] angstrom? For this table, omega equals 42.6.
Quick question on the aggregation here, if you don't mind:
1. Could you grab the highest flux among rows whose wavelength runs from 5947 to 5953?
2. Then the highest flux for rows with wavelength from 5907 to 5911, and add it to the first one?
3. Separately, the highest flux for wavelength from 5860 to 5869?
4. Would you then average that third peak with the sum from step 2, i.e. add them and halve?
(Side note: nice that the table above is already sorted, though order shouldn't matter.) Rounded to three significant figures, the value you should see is 65.6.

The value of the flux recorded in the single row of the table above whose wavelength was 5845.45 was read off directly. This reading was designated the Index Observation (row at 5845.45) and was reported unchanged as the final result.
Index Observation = 42.06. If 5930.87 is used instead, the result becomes 38.91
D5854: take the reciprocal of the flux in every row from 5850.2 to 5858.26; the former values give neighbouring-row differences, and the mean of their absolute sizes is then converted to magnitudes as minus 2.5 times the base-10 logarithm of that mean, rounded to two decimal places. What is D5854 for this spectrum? 7.50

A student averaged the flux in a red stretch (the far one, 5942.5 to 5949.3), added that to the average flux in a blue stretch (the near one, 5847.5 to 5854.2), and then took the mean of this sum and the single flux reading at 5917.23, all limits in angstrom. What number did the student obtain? 64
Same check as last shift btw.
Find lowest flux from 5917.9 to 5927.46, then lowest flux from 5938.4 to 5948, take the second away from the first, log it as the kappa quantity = 0.2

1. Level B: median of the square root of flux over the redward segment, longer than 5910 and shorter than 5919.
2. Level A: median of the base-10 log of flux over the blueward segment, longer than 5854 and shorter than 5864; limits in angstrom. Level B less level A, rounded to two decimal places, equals 4.92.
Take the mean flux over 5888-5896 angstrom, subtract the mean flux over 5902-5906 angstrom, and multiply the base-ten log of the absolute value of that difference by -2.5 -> -2.3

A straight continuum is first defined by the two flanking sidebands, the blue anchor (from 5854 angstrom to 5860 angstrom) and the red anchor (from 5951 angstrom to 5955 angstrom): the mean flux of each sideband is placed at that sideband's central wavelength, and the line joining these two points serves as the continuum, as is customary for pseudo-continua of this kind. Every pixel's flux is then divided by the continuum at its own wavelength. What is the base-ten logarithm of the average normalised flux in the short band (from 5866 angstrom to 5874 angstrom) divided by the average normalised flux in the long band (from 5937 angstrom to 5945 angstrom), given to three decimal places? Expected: -0.003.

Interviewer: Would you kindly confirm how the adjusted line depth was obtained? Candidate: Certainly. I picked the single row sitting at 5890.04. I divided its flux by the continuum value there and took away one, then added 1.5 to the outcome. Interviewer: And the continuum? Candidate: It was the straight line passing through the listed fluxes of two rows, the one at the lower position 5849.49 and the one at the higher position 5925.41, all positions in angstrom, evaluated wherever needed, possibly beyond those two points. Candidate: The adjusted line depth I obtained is 0.98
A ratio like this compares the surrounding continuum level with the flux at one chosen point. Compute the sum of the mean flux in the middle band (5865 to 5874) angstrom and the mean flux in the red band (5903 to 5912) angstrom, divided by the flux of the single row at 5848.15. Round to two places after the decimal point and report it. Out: 2.08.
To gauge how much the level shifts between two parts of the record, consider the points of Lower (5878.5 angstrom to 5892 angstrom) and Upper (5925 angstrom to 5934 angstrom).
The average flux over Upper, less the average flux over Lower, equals 3.4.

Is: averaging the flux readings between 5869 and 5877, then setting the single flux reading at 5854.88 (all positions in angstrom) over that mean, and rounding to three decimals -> 1.022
